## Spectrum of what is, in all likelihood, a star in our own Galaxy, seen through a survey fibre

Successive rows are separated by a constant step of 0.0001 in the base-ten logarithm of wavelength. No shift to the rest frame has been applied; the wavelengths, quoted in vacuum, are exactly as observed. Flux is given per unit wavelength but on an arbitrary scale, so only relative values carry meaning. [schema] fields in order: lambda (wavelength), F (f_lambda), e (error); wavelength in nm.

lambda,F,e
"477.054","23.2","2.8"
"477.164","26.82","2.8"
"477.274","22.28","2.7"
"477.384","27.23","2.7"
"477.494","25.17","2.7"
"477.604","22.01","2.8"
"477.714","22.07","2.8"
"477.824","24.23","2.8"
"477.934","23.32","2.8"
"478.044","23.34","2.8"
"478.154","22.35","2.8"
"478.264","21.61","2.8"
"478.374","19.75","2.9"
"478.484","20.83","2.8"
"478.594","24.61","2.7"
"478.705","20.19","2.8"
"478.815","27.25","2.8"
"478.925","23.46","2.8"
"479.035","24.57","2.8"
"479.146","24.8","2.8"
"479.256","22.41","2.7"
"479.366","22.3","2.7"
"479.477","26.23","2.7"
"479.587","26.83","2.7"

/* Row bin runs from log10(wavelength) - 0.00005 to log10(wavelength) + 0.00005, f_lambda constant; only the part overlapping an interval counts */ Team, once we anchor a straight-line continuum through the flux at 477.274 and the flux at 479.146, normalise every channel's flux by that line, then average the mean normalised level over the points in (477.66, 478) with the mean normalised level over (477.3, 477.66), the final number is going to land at 1.05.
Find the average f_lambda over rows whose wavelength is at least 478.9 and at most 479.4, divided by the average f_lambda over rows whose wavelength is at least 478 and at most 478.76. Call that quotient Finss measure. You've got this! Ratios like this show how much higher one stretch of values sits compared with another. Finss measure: 1.08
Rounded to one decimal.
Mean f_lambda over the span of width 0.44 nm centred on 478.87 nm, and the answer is 23.9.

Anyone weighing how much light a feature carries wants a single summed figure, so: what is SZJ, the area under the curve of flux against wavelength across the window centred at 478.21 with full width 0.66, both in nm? 14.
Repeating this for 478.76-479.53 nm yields 19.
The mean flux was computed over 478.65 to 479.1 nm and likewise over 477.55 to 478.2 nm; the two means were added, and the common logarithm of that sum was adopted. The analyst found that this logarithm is 1.670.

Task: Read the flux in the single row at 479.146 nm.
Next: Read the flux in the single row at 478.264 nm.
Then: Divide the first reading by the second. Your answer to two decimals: 1.15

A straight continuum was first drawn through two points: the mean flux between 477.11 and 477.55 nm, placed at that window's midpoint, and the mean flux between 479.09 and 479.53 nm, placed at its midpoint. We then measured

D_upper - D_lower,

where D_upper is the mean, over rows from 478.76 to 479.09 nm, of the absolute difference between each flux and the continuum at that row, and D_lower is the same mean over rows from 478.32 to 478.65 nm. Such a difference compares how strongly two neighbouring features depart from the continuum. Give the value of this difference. -1.5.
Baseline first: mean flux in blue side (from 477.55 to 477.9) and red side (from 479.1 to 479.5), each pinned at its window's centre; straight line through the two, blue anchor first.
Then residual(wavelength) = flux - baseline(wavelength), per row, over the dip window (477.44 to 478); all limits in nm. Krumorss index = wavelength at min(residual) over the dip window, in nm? 477.714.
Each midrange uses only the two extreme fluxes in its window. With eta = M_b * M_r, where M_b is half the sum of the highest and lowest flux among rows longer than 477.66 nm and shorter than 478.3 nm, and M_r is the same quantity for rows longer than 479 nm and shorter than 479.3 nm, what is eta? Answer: 541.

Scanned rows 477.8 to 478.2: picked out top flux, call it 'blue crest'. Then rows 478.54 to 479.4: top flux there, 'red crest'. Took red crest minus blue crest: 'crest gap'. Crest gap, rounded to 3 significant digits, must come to 3.02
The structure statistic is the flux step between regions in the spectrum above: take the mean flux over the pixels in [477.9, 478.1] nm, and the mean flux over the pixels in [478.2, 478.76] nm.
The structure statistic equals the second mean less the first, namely -1.9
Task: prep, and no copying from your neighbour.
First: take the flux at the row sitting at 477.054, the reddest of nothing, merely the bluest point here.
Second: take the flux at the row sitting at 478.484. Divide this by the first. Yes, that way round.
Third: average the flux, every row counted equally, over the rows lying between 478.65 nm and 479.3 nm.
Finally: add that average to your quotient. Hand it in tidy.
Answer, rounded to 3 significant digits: 24.7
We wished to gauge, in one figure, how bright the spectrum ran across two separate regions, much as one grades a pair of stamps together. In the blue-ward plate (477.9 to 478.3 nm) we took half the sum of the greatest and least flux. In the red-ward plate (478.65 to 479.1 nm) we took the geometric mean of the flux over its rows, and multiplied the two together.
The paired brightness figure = 533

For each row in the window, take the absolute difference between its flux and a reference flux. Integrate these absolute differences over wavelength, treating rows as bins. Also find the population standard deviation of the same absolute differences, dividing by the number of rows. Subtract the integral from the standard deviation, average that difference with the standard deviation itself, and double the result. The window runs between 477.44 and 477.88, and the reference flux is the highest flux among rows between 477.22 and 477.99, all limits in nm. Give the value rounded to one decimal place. 1.0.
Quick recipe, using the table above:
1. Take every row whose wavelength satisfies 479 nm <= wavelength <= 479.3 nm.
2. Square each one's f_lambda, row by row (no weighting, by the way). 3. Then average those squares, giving 574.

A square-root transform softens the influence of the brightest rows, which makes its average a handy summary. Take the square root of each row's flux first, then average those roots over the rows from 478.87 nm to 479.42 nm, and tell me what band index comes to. 4.85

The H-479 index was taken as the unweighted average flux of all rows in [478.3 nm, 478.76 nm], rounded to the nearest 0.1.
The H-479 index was 21.3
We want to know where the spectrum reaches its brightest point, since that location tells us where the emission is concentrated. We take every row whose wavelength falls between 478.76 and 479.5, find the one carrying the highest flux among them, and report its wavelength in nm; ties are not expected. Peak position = 478.815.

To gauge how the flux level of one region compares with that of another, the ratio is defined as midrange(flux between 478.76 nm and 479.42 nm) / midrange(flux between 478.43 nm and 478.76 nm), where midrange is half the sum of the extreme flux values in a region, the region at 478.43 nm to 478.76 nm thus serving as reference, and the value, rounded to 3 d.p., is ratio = 1.106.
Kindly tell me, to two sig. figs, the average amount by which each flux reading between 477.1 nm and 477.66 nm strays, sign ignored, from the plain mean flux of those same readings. 2.0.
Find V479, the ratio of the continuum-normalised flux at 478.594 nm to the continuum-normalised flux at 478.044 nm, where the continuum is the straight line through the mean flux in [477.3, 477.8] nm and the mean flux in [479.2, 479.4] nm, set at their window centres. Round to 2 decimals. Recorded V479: 1.08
